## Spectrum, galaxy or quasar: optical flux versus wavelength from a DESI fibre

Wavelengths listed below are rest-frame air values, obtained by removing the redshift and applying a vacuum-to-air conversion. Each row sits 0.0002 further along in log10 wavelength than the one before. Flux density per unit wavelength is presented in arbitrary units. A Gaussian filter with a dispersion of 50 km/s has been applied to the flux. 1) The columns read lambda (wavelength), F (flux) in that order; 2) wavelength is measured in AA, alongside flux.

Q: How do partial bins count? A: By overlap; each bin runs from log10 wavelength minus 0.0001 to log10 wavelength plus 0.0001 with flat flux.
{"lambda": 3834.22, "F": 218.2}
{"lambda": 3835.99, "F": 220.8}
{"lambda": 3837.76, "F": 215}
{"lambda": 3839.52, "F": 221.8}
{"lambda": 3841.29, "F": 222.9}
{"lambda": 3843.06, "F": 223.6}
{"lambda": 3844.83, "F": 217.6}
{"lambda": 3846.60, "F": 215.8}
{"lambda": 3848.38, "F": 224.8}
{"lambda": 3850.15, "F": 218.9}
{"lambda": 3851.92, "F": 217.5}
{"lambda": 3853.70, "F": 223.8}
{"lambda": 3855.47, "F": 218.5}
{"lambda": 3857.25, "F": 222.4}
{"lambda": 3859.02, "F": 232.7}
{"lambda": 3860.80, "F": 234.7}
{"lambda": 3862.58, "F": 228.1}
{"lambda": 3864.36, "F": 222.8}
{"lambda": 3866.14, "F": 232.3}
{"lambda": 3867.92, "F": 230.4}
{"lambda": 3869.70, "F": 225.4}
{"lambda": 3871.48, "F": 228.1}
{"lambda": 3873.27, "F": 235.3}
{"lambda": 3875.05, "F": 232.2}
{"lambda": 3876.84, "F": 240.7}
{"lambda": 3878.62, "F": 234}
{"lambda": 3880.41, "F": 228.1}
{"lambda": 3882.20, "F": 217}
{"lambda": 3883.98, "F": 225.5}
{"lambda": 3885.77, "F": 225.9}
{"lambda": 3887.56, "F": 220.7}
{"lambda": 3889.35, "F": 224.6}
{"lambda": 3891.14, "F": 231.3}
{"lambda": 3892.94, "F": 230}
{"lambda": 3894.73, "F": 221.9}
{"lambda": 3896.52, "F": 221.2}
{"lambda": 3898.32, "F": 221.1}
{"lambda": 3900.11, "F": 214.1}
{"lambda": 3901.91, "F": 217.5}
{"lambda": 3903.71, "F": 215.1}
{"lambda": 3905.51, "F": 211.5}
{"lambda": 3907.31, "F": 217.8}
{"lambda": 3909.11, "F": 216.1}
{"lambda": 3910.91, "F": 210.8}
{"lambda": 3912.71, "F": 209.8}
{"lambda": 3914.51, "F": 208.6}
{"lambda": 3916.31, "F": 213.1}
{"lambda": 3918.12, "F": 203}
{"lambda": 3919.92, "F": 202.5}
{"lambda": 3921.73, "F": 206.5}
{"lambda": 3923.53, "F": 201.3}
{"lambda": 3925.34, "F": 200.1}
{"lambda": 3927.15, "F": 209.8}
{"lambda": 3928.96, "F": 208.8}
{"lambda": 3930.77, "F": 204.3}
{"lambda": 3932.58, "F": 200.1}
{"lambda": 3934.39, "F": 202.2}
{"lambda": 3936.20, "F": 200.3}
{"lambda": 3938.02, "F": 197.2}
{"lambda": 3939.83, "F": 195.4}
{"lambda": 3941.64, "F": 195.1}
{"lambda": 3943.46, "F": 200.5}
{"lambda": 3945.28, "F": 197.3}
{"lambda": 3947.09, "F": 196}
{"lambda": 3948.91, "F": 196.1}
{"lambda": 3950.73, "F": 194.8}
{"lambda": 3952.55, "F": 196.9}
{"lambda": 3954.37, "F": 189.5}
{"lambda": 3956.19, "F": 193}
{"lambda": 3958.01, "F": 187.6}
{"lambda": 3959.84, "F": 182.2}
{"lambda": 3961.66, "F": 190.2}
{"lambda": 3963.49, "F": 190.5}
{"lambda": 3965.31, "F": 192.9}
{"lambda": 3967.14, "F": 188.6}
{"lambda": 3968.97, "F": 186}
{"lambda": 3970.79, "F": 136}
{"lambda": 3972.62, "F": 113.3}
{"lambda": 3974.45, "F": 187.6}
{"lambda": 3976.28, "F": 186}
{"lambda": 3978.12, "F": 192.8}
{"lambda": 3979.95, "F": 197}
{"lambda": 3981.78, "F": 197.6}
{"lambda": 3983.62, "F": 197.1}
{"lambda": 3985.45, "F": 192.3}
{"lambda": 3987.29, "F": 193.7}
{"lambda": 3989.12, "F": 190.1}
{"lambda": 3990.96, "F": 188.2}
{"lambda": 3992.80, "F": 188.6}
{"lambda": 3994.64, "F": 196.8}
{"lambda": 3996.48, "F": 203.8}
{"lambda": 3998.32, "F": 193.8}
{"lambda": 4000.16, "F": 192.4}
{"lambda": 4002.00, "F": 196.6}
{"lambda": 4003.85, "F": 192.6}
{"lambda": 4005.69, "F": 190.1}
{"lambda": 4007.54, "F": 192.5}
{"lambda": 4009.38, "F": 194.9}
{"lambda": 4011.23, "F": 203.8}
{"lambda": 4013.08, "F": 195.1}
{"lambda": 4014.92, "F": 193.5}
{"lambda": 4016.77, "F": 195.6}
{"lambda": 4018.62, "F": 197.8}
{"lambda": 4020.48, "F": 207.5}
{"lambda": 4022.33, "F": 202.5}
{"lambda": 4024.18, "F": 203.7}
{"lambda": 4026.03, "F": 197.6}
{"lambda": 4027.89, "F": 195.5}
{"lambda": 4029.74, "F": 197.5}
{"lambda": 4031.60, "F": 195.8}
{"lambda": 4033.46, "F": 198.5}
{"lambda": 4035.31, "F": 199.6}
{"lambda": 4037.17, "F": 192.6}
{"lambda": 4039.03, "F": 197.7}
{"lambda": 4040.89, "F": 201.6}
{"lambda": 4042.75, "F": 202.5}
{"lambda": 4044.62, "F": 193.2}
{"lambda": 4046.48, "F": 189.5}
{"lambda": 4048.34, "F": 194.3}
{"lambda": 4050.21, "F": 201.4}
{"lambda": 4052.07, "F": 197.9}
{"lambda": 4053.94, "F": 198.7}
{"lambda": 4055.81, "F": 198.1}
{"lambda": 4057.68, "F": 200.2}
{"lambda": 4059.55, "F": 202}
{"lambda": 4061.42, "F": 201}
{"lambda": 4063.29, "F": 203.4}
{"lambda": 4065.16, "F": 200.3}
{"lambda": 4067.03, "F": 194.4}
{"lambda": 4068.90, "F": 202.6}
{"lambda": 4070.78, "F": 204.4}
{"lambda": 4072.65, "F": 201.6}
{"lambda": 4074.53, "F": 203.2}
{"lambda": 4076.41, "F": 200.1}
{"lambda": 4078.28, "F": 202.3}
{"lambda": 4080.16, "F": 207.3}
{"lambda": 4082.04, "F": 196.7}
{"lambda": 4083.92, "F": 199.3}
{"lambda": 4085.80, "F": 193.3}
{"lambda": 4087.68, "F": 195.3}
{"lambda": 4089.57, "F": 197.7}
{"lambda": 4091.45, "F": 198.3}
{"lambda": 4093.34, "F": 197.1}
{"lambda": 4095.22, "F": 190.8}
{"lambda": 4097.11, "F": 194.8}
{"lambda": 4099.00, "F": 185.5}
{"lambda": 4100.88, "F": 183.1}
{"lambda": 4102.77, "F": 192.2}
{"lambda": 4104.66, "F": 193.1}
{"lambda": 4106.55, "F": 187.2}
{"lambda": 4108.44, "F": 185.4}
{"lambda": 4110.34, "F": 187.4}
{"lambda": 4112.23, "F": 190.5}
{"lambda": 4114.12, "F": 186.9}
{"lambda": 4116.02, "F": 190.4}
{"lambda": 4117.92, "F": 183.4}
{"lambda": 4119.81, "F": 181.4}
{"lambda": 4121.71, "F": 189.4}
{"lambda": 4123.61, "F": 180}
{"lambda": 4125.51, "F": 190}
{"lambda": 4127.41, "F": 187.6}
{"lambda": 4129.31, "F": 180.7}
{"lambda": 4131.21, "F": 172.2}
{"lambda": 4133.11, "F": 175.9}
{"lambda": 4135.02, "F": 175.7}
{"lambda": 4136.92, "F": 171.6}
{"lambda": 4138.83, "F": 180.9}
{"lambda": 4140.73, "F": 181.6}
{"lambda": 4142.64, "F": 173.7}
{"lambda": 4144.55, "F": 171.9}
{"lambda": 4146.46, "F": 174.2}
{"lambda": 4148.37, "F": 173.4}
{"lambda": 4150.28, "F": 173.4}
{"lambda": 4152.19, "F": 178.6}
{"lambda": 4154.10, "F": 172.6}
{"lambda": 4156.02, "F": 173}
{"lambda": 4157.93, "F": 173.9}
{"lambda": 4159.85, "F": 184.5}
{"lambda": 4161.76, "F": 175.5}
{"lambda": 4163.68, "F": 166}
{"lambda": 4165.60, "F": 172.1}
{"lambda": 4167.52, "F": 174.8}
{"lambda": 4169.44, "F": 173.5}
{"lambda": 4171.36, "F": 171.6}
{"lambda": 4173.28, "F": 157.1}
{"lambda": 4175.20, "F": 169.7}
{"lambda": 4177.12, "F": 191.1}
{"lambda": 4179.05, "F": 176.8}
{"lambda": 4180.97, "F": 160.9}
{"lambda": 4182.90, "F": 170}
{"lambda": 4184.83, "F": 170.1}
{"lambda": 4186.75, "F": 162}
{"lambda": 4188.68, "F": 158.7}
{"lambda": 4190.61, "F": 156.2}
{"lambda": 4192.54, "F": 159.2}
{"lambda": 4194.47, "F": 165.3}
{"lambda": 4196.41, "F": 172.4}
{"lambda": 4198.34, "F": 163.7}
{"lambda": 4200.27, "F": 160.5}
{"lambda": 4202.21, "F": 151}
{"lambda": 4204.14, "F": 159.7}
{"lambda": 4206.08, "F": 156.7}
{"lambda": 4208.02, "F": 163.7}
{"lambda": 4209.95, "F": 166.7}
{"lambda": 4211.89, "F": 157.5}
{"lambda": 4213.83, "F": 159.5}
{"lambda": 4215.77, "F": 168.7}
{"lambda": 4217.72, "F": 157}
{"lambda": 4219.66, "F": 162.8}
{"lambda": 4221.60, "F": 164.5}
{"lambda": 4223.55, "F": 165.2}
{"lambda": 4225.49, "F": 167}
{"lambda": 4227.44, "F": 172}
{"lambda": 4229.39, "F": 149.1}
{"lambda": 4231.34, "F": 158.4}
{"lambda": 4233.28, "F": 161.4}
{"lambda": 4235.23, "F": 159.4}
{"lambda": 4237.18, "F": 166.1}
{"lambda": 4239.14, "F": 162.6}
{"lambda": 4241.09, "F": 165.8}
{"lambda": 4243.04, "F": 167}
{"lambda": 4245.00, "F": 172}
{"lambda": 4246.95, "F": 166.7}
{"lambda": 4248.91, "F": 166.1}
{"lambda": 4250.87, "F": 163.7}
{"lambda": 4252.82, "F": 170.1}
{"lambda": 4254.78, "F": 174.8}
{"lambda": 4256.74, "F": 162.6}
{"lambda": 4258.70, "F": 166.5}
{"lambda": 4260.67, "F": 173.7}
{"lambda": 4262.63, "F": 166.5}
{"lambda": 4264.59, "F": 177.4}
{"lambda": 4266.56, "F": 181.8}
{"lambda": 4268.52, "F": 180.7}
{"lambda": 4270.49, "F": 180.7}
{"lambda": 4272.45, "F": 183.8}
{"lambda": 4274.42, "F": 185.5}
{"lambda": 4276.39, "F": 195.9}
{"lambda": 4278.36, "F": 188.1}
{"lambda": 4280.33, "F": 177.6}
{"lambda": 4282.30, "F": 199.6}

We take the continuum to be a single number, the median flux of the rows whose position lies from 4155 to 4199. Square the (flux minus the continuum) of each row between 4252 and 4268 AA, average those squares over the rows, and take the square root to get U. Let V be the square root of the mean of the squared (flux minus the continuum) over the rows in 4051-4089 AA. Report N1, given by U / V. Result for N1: 0.2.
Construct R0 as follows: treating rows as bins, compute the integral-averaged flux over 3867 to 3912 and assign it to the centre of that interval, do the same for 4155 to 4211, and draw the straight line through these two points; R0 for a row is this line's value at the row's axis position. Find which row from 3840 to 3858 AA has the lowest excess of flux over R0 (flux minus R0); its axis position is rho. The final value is 3846.60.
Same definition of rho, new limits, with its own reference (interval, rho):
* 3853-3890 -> 3855.47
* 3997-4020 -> 4005.69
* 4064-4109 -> 4100.88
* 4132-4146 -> 4136.92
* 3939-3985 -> 3972.62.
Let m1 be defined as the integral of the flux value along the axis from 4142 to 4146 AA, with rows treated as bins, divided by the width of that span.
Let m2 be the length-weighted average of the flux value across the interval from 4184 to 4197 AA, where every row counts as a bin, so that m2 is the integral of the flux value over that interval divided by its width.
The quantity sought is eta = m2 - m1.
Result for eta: -10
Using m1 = 173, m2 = 163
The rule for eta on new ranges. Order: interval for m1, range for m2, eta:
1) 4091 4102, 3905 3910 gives 24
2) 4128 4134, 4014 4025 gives 23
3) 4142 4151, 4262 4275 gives 6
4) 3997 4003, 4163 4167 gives -25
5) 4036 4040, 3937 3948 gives 2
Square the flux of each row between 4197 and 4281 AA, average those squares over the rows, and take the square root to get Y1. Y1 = 168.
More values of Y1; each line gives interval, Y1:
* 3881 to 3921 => 217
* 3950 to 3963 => 191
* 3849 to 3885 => 228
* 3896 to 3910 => 217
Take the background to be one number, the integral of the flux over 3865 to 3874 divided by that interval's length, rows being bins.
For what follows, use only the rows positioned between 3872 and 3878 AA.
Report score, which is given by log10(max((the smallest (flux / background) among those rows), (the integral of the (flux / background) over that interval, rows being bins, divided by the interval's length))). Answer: 0.01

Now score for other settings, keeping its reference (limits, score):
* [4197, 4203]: -0.16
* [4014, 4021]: -0.07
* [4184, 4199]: -0.15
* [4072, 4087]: -0.06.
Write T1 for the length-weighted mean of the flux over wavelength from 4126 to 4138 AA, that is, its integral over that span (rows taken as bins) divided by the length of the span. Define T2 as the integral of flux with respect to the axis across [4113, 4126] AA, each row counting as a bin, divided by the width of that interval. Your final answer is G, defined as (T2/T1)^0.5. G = 1.02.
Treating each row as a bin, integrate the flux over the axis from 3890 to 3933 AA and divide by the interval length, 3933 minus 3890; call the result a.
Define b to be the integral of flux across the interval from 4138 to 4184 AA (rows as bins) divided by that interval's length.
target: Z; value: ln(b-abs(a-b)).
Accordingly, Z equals 4.91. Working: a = 213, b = 174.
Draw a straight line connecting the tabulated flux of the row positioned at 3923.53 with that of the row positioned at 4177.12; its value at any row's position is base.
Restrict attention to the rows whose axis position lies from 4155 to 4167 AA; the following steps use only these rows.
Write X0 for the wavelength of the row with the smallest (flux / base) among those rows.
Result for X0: 4163.68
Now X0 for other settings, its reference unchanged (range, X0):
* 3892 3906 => 3905.51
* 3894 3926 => 3925.34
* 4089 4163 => 4136.92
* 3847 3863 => 3851.92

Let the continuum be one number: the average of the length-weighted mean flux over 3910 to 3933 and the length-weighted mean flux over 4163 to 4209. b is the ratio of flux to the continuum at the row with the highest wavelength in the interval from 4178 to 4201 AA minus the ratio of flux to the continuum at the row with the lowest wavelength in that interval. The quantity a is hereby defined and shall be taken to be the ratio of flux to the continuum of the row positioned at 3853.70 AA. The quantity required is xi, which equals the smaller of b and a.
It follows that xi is -0.09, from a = 1.20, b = -0.09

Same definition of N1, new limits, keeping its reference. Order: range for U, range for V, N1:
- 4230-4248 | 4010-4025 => 0.2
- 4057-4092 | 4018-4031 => 1.0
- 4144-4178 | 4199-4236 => 0.7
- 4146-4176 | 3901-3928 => 0.2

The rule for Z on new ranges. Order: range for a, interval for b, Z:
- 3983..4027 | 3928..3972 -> 5.24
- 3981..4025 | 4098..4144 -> 5.14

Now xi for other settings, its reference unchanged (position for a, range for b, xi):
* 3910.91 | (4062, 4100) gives -0.10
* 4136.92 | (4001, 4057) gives 0.01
